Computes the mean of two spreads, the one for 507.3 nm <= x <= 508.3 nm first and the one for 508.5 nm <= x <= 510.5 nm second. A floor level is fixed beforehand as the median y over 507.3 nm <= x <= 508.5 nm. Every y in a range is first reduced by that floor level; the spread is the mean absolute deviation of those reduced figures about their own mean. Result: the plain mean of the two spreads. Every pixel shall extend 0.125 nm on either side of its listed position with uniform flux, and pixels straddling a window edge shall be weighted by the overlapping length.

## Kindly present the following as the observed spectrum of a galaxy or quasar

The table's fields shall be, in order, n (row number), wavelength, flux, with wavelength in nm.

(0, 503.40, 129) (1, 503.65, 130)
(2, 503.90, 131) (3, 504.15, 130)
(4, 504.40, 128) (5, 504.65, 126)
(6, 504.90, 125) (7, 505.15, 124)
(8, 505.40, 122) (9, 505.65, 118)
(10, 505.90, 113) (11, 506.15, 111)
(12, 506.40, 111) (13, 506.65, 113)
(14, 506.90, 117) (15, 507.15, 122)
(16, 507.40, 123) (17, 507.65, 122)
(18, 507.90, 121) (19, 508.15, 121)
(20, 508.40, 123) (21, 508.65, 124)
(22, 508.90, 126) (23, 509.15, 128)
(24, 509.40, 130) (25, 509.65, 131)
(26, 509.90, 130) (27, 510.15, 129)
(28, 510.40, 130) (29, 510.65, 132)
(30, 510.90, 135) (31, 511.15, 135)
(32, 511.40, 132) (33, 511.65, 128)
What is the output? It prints 1.3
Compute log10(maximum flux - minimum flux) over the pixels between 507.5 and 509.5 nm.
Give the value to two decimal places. 0.95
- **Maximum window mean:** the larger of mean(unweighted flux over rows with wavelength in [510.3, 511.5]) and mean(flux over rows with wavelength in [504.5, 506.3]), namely 133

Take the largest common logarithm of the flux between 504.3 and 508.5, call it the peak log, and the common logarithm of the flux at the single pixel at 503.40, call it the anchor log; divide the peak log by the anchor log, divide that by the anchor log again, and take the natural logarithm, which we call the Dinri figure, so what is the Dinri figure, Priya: -0.749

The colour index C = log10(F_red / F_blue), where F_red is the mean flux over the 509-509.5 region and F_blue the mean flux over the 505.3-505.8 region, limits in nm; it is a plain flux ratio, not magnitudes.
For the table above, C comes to 0.03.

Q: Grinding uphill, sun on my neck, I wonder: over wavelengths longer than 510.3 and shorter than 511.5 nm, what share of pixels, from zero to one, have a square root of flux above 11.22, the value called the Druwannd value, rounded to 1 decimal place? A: 1.0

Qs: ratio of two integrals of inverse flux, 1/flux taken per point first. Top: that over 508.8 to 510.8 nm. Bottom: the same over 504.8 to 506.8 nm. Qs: 0.90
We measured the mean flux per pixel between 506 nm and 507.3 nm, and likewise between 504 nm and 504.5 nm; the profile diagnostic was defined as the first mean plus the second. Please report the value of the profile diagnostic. 244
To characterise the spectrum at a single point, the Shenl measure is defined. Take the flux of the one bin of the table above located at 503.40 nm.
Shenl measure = 129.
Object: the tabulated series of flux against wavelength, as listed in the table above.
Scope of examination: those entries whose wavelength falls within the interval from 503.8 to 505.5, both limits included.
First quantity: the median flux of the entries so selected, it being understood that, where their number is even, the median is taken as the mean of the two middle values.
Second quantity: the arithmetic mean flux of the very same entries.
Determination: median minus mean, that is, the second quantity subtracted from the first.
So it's -0.6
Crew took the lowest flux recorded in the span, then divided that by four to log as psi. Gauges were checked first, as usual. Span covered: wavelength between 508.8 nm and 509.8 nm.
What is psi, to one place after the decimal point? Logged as 31.5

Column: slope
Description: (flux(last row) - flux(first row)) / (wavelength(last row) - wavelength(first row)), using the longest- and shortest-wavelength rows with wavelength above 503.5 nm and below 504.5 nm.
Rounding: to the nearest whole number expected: -3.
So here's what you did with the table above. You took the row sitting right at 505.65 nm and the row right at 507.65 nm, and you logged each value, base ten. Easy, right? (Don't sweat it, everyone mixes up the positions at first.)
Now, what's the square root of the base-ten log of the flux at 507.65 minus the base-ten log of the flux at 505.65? 0.12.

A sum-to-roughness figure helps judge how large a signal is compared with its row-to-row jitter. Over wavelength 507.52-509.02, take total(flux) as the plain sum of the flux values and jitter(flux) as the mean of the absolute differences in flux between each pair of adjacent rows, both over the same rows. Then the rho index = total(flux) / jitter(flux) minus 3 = 611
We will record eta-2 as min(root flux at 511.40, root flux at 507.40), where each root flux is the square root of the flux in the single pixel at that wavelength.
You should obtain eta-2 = 11.1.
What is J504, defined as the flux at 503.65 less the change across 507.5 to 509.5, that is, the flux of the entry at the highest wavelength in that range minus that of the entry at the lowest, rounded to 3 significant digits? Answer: 122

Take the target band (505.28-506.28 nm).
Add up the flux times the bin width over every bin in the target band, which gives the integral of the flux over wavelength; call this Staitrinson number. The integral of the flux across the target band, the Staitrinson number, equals 116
